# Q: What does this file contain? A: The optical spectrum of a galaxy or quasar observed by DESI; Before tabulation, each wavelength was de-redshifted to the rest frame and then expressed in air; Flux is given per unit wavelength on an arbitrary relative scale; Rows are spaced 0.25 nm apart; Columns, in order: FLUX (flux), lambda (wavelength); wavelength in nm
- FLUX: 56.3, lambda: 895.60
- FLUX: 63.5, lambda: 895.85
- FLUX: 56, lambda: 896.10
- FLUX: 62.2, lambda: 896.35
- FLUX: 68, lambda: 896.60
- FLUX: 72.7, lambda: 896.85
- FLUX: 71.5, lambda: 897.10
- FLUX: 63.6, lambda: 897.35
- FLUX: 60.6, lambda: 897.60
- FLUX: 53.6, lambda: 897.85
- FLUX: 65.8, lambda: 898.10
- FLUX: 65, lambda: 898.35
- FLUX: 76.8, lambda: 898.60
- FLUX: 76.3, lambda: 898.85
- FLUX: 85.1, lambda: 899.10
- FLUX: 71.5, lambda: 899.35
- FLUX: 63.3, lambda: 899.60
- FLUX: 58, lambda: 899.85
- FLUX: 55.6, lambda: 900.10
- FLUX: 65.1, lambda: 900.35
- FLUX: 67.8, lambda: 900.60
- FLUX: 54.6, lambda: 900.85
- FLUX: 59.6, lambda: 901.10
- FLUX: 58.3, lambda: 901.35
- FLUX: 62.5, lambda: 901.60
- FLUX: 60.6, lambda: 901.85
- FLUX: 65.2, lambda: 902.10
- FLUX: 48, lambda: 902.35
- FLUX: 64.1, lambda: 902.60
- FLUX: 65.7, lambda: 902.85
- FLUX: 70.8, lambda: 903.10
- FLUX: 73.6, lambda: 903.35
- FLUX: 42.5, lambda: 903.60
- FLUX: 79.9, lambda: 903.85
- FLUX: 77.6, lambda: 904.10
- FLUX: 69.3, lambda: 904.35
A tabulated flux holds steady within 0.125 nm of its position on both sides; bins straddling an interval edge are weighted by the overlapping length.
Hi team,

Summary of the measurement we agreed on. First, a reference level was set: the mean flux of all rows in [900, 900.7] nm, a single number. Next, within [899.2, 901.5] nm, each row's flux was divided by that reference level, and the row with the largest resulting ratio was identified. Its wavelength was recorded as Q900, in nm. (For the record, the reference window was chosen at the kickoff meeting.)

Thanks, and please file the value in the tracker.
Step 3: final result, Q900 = 899.35 nm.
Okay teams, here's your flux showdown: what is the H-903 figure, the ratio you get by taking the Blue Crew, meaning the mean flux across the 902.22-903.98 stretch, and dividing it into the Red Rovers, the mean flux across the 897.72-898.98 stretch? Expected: 1.06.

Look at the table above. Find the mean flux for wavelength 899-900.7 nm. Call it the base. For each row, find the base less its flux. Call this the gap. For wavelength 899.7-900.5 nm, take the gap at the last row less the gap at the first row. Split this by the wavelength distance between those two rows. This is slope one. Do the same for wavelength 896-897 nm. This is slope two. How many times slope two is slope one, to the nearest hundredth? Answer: 0.64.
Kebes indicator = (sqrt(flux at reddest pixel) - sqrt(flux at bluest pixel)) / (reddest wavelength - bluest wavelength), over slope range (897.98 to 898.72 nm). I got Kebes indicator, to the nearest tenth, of 1.3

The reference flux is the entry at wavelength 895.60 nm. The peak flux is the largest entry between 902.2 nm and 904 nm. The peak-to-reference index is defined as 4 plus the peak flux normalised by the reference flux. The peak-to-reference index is 5.42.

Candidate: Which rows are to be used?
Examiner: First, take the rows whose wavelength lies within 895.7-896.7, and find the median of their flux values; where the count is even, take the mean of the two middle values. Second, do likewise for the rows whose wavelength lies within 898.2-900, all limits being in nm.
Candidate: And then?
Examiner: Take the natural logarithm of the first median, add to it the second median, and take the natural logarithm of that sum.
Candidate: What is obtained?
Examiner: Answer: 4.33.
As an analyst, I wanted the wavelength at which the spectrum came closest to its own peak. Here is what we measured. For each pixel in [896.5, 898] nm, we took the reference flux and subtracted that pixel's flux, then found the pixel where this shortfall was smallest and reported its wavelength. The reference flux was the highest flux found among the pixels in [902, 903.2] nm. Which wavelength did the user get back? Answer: 896.85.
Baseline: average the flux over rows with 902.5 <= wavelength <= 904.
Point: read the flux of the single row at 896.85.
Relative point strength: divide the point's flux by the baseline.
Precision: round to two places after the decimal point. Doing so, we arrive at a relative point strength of 1.10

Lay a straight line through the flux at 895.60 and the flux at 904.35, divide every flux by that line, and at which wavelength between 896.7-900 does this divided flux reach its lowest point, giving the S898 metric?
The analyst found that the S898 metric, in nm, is 897.85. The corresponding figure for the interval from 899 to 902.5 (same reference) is 902.35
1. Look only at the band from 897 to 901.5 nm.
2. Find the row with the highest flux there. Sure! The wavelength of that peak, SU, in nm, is 899.10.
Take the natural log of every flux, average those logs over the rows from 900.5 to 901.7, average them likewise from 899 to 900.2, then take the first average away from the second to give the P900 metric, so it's 0.09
